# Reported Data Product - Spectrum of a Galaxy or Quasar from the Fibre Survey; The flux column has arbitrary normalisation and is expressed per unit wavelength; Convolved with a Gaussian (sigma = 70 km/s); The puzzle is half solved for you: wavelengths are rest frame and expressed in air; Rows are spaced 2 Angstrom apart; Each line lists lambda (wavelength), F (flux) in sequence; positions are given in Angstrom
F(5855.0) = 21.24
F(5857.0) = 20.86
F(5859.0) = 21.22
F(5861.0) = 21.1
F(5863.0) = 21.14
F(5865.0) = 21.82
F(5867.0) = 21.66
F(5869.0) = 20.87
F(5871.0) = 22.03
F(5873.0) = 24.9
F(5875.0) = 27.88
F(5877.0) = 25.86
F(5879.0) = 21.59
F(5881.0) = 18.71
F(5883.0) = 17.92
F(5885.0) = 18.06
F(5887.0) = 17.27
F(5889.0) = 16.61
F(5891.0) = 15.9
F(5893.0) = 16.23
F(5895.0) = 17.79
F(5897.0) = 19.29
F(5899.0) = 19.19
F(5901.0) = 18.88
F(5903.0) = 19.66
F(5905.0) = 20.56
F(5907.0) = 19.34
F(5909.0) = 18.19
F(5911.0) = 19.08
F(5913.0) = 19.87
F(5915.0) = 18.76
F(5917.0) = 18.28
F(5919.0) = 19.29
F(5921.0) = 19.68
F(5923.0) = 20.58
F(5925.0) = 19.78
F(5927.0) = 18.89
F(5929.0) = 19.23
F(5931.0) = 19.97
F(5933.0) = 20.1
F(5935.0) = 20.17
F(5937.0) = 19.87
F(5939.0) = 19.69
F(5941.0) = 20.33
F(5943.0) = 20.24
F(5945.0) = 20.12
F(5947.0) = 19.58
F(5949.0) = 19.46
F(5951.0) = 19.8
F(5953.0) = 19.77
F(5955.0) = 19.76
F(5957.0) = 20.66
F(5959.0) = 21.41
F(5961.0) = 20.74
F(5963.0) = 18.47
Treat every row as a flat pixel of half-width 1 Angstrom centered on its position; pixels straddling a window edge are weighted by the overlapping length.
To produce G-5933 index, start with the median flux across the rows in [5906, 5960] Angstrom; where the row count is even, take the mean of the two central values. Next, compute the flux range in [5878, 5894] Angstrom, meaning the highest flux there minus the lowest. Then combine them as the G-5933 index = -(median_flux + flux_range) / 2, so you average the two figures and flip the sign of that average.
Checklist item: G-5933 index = -12.7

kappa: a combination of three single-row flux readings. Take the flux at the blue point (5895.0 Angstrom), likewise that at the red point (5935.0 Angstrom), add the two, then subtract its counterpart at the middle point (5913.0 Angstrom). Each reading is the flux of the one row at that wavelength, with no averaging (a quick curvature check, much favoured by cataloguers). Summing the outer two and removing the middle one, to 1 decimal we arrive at 18.1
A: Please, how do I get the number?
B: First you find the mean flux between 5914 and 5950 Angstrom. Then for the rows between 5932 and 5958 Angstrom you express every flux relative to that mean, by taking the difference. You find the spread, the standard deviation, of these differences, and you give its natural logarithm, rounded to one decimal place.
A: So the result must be -1.1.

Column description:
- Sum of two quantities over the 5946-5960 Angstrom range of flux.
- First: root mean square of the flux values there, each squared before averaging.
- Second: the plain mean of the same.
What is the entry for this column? 40.1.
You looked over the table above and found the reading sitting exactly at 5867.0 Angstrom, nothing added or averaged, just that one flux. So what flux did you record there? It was 21.66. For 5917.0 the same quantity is 18.28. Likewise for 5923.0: 20.58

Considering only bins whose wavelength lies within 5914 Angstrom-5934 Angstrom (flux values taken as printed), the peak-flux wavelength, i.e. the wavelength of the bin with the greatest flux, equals 5923.0 Angstrom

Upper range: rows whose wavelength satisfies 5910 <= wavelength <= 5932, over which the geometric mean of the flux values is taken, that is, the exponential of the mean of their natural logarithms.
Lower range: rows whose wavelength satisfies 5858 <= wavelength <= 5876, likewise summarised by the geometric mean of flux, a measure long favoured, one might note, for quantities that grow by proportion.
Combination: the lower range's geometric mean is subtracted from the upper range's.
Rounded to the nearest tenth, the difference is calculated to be -3.0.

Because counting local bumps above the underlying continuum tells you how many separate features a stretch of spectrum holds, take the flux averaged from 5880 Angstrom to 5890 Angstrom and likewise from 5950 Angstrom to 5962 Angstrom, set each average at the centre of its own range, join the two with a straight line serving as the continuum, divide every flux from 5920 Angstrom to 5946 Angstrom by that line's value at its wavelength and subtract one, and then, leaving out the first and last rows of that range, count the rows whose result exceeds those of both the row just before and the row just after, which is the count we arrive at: 3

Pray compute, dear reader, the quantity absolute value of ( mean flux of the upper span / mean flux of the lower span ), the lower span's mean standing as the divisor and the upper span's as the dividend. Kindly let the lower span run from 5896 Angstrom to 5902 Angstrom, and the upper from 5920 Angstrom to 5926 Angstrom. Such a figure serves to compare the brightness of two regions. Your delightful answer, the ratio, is 1.05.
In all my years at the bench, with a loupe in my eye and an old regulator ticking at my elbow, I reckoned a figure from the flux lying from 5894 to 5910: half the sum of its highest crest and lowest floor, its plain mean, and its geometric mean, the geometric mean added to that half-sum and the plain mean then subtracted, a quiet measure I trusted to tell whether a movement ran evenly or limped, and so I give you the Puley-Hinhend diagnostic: 19.16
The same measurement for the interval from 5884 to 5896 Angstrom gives 16.96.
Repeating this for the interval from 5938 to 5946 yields 20.01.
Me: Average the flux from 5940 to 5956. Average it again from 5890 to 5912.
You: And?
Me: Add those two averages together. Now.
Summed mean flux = 38.4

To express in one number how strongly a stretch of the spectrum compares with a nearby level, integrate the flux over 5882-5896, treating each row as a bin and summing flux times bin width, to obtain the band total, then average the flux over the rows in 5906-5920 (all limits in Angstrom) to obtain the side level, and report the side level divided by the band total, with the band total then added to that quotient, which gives 240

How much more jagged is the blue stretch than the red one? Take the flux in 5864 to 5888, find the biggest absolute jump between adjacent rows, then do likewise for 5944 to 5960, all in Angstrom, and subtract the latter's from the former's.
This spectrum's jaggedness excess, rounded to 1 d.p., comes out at 3.4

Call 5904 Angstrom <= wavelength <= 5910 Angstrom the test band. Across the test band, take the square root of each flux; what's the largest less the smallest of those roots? 0.27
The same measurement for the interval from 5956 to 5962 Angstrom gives 0.08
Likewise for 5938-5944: 0.07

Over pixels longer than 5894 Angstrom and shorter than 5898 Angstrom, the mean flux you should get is 18.5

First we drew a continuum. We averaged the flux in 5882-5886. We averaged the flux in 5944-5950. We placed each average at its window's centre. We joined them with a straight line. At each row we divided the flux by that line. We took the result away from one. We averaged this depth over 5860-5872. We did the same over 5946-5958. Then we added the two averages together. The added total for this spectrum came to -0.22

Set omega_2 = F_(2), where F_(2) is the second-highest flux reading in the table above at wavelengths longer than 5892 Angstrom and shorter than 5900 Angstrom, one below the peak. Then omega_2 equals 19.19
